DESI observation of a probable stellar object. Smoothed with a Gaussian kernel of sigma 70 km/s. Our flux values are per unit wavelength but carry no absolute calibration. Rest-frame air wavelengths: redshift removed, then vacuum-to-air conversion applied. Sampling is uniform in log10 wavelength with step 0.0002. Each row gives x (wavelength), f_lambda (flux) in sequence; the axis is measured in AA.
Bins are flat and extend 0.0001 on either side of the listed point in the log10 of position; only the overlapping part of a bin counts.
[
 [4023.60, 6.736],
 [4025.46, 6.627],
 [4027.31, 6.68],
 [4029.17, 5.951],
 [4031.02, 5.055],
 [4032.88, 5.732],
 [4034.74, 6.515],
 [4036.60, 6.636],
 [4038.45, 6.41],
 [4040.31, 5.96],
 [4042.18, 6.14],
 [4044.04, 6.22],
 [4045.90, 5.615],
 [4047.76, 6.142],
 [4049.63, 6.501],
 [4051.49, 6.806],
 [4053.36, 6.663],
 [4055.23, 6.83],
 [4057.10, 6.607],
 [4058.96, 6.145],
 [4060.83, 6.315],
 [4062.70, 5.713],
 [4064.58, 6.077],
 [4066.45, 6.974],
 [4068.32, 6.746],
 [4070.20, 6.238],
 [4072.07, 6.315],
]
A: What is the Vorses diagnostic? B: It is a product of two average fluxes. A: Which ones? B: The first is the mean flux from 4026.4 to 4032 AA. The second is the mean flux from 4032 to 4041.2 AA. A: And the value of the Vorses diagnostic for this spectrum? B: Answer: 37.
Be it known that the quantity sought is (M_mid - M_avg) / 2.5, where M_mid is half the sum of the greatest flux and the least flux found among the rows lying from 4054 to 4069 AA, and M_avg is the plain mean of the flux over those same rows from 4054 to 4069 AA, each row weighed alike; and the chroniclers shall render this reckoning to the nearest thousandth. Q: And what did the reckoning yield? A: -0.033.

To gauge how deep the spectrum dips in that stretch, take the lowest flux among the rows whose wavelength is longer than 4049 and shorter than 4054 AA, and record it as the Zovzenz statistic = 6.501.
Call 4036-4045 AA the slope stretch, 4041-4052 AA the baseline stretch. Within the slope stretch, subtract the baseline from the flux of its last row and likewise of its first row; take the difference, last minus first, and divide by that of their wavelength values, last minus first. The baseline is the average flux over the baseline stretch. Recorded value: -0.06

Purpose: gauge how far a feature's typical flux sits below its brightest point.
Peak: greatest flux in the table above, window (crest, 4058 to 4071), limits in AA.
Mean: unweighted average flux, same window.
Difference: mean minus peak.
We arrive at -0.66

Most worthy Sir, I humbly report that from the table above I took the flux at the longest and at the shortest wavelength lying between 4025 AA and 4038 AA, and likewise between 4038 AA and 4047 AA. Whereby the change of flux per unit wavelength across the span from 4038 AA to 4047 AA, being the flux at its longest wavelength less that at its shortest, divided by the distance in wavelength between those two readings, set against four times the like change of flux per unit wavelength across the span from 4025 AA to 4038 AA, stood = -33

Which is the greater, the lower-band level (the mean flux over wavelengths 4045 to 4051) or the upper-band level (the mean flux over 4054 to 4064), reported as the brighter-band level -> 6.32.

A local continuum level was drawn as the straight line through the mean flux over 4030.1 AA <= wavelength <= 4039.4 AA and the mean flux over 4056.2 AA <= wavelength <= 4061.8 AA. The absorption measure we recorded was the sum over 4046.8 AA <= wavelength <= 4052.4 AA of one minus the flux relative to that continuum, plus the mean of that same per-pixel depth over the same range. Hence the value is -0.15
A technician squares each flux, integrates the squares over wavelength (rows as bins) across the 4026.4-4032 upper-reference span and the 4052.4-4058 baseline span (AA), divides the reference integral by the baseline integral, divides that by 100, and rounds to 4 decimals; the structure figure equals 0.0078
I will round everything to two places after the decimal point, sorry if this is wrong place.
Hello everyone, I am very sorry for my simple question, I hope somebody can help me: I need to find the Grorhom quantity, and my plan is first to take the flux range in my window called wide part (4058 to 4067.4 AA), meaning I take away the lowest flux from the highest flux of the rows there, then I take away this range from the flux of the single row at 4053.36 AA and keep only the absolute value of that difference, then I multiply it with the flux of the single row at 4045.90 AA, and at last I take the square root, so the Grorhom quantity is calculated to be 5.51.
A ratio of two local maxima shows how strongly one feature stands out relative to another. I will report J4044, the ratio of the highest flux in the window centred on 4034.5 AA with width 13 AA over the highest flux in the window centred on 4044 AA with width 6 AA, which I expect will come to 1.07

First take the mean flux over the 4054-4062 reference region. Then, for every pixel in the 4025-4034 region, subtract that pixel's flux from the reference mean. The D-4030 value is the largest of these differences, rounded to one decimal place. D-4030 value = 1.4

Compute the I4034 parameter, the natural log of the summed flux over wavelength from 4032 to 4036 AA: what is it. 2.51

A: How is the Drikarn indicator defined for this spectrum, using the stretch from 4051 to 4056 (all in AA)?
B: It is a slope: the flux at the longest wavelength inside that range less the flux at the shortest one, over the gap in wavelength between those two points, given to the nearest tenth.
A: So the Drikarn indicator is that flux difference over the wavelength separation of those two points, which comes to 0.0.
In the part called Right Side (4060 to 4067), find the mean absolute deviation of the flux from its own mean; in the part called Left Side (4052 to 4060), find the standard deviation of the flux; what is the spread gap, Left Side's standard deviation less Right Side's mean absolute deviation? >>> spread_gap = -0.1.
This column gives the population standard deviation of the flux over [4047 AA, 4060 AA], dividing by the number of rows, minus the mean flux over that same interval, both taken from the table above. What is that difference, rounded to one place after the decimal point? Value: -6.3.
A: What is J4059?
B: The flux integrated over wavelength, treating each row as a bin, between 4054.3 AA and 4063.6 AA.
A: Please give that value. 59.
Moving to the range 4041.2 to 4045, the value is 23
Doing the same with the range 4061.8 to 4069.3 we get 48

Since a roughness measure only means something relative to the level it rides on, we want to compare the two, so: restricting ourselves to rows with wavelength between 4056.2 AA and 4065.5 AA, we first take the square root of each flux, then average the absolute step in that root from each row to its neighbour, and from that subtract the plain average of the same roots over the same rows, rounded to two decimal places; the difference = -2.40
